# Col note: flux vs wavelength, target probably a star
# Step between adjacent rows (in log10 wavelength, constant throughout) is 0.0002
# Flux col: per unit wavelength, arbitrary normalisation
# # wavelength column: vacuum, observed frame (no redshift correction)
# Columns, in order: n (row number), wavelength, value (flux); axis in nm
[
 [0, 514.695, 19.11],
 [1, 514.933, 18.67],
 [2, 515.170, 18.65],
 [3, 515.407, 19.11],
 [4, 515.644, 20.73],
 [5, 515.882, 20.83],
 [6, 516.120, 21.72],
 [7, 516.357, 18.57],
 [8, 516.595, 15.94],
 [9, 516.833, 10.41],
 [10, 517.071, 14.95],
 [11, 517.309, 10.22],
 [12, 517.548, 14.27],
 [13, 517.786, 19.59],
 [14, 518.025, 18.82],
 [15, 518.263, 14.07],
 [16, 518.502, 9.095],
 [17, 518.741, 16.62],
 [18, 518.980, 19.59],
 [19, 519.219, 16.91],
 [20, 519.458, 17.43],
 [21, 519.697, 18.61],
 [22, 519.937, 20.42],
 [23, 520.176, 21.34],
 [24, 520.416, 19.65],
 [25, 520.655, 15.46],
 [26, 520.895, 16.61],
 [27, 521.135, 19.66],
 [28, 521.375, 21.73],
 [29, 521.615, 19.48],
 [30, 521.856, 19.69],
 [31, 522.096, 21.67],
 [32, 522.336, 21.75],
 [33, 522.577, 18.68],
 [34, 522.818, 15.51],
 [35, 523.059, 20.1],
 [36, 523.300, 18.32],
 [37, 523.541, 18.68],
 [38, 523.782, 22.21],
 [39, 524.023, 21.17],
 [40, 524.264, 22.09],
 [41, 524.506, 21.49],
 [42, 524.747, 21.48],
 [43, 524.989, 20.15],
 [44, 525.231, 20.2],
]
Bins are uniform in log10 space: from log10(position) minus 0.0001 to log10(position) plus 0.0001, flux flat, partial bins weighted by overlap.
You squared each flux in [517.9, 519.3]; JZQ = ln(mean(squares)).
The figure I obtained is 5.57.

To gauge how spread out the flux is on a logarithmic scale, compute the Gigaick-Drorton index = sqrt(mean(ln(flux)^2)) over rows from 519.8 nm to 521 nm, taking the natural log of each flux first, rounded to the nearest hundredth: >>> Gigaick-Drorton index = 2.92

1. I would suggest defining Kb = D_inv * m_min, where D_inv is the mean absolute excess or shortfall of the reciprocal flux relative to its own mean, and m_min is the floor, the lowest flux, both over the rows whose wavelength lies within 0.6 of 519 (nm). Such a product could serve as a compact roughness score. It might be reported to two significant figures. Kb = 0.15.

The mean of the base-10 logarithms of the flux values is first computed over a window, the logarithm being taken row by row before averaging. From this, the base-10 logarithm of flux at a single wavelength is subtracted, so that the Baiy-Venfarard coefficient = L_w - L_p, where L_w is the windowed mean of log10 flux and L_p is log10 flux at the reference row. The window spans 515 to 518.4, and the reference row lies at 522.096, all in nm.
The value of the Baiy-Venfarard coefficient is -0.12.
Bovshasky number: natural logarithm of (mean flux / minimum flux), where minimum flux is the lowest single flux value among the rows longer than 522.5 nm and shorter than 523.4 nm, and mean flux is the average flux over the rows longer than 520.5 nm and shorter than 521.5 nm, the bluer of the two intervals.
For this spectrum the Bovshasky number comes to 0.17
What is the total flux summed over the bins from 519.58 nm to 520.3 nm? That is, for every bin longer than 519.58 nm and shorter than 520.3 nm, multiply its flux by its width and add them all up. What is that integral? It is 14.5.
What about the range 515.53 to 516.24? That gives 15.0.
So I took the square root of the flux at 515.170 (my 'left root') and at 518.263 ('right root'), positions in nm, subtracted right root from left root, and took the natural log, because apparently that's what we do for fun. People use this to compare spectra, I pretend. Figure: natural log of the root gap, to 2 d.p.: -0.57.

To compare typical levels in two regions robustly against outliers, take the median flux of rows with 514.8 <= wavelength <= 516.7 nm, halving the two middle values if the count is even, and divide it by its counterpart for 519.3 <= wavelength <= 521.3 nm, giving 0.987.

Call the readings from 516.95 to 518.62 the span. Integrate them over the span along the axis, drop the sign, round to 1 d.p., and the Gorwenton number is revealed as 24.1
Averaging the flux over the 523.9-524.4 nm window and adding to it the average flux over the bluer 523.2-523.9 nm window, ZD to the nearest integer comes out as 41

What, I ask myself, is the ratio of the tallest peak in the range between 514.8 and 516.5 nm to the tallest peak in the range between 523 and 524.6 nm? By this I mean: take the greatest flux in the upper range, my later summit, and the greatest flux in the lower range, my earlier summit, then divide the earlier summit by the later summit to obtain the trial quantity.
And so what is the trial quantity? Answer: 0.978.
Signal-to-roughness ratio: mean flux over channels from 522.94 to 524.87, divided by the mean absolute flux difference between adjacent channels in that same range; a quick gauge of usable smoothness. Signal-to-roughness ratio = 18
